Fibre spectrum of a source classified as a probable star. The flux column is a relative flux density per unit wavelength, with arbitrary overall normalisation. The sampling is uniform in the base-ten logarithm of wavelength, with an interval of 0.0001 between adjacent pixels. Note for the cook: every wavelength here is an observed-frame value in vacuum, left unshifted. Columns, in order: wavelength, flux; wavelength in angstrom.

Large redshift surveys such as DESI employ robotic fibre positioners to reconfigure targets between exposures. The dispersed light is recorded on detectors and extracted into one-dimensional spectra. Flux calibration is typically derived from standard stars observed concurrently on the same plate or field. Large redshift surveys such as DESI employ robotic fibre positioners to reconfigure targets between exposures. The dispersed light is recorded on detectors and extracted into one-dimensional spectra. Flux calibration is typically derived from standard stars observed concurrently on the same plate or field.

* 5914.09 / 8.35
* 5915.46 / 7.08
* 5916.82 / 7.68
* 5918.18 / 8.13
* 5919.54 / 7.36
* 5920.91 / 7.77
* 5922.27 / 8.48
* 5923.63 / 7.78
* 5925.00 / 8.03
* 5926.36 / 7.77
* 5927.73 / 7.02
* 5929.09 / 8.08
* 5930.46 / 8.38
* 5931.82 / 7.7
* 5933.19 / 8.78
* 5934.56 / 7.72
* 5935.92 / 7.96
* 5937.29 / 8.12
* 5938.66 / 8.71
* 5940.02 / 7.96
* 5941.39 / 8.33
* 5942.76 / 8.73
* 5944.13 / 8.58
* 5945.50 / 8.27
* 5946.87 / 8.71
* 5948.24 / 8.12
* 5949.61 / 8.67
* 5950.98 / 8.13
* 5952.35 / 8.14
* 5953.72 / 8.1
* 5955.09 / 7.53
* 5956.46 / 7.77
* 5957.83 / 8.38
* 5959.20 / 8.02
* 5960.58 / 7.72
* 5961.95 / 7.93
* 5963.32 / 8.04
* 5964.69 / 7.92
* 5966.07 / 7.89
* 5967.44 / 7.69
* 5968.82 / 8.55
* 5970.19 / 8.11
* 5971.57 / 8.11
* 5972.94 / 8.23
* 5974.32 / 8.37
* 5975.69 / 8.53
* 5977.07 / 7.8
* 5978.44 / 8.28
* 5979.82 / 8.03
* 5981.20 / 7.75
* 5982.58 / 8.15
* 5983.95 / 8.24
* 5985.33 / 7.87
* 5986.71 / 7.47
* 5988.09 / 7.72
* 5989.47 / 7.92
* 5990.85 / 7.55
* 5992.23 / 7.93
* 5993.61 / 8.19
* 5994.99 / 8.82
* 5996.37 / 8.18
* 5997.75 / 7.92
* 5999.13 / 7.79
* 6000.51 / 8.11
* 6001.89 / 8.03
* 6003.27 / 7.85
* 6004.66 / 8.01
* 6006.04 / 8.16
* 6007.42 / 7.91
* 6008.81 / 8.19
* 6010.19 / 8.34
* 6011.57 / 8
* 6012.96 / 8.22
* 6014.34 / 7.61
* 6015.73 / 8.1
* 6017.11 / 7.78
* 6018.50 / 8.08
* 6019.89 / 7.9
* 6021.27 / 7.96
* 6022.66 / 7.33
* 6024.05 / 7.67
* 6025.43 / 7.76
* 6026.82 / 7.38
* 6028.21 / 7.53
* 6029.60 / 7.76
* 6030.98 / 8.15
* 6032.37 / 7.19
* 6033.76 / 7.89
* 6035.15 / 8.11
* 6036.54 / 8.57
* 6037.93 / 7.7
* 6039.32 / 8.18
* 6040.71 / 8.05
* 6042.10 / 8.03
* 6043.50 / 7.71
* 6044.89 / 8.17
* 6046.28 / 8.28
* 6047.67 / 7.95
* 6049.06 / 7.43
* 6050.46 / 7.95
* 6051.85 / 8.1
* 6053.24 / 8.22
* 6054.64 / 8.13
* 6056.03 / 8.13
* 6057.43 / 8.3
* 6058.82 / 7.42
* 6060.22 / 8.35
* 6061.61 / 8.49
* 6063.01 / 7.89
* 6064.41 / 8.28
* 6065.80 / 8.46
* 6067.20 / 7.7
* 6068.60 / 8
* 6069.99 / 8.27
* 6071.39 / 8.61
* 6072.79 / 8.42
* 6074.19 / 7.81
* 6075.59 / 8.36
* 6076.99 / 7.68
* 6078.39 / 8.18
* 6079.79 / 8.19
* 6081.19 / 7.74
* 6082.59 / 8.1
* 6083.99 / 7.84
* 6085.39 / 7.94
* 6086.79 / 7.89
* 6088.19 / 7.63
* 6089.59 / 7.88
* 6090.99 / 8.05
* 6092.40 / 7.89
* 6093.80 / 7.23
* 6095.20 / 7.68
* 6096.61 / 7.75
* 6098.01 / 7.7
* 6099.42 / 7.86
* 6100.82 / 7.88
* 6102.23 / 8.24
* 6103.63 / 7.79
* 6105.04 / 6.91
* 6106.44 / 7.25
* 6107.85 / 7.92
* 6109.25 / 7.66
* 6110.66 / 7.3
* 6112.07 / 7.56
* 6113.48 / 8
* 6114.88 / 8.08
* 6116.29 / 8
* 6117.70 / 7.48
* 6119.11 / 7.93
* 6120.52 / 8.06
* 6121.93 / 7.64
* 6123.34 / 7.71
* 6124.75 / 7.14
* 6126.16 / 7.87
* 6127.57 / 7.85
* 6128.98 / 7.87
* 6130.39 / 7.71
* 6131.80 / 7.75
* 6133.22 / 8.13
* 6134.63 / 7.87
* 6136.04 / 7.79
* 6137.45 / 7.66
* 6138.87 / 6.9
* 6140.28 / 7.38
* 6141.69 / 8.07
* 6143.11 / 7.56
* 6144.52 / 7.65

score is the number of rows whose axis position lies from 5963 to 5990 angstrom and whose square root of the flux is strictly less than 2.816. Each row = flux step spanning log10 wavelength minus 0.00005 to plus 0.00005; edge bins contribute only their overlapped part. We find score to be 9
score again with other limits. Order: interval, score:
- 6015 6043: 11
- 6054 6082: 6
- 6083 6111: 17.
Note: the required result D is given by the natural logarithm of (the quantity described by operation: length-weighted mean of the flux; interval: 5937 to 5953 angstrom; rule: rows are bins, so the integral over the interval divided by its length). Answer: 2.13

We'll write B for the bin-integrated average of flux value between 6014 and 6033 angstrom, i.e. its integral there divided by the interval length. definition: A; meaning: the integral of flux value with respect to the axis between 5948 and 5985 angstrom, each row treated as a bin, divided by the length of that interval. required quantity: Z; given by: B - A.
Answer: -0.35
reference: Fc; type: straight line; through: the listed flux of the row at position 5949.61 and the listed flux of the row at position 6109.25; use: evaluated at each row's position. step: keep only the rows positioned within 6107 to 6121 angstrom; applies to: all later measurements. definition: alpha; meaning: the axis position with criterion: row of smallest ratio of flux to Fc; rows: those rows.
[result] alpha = 6110.66 angstrom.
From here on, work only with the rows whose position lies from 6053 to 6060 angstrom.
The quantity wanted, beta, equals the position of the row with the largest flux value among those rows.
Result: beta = 6057.43 angstrom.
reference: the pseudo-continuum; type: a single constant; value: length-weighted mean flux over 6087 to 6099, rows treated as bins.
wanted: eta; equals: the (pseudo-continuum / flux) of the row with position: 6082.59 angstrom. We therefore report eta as 0.955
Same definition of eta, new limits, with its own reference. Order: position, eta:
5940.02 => 0.972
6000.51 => 0.954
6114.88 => 0.957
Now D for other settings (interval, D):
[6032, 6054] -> 2.08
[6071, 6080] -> 2.10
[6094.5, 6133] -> 2.05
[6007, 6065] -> 2.07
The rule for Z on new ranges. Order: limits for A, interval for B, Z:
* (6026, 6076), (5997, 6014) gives 0.01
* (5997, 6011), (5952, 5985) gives 0.02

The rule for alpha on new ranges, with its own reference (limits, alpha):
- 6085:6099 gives 6093.80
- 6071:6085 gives 6076.99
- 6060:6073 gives 6067.20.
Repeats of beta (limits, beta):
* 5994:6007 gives 5994.99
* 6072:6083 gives 6072.79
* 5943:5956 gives 5946.87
